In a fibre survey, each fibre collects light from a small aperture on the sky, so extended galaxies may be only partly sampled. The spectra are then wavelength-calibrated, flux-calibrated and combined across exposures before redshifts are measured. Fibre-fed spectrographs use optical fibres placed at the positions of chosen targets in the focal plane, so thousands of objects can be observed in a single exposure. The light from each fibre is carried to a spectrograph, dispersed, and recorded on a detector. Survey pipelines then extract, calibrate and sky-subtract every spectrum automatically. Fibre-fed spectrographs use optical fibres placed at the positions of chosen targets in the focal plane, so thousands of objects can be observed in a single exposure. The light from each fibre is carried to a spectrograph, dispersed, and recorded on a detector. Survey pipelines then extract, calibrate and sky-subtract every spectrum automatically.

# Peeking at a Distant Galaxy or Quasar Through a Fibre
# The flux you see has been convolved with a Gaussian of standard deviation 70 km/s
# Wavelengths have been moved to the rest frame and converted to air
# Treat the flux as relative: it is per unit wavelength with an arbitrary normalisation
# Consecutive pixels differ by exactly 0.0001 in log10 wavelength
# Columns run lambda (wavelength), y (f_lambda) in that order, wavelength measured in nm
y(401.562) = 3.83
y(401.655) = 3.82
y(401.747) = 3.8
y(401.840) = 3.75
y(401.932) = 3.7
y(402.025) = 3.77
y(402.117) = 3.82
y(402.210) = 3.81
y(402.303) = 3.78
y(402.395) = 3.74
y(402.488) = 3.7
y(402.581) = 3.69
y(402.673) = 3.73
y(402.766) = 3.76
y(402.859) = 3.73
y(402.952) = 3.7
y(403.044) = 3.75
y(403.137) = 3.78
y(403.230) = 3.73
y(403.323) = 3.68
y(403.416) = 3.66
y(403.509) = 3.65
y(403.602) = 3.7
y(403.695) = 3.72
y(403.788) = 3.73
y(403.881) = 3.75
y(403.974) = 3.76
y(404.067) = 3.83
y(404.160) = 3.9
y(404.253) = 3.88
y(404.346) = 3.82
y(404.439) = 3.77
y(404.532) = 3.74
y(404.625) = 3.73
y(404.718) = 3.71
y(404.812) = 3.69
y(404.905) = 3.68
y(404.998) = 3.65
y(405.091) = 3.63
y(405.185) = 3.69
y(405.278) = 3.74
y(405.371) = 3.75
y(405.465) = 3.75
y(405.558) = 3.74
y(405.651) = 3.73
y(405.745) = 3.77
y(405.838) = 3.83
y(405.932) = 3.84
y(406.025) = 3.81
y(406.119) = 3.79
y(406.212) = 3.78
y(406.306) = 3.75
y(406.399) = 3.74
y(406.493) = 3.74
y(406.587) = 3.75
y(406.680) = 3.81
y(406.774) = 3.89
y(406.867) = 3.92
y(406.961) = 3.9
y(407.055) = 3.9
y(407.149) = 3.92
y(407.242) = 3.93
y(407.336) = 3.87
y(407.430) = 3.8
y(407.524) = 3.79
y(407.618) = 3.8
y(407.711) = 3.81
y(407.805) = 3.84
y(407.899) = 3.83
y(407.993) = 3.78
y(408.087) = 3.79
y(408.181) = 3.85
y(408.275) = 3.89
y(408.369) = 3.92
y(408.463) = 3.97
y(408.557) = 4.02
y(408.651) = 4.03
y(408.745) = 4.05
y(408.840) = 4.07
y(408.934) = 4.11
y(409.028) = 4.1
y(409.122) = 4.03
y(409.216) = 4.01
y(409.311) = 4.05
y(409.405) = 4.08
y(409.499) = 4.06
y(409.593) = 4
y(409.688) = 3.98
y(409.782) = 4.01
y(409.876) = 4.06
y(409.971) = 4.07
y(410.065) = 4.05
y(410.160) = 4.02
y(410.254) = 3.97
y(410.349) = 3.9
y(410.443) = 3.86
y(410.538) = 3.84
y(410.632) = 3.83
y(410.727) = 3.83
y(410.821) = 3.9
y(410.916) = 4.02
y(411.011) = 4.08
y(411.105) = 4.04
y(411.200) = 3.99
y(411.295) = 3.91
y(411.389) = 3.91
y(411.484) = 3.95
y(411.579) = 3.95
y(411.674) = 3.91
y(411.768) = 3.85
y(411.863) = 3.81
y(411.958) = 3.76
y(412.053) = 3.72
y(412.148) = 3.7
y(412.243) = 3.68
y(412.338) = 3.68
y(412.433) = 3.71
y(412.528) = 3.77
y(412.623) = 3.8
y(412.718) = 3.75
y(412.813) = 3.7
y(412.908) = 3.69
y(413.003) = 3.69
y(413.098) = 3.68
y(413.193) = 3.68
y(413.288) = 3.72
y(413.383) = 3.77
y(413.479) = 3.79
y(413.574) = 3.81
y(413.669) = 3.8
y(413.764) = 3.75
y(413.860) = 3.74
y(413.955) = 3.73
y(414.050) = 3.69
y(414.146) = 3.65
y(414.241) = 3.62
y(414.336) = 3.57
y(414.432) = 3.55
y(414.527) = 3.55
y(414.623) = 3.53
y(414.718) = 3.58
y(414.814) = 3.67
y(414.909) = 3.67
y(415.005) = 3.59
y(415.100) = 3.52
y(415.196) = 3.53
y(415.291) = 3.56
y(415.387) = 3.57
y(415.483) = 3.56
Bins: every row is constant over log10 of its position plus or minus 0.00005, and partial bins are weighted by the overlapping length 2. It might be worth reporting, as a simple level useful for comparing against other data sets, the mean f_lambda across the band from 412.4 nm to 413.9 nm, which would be 3.74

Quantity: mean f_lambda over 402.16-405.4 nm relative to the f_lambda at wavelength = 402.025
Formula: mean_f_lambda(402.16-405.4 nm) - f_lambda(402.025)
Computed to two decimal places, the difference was -0.03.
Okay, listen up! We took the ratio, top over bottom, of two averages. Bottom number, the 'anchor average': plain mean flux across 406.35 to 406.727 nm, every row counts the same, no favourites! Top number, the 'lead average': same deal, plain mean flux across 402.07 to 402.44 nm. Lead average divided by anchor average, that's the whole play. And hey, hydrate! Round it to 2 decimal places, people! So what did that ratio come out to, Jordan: 1.01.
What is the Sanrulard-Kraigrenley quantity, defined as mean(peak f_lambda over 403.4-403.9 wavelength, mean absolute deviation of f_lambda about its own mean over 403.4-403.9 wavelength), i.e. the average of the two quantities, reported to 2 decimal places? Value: 1.89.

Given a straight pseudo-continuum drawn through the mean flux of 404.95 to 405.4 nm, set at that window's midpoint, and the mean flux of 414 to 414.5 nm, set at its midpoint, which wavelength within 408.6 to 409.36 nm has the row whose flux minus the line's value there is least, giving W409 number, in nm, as 409.216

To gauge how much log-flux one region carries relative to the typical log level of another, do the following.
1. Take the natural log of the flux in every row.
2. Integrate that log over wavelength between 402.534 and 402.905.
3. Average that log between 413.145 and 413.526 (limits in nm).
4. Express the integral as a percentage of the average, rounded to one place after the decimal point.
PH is 37.0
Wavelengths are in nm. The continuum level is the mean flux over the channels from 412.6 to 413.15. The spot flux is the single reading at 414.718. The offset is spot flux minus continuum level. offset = -0.14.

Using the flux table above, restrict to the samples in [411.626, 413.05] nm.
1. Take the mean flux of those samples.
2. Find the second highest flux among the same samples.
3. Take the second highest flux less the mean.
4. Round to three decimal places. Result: 0.102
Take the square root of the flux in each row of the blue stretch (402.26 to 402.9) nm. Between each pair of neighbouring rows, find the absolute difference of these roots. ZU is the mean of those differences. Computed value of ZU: 0.0082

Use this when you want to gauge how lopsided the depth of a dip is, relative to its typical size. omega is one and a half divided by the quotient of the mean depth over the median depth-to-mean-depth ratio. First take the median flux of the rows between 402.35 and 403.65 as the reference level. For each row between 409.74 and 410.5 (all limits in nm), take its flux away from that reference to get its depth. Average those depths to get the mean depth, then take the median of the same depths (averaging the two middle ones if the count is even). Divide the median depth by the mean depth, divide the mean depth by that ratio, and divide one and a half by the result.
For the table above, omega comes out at -6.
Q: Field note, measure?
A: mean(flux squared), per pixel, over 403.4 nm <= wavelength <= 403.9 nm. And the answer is 13.7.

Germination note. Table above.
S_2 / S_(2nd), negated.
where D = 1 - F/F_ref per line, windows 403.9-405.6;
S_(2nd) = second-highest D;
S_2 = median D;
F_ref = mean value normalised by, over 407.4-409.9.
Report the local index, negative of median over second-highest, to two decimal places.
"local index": -0.70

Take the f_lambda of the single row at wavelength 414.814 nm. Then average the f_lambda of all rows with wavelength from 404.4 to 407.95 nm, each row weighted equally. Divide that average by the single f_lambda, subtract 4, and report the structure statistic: -2.97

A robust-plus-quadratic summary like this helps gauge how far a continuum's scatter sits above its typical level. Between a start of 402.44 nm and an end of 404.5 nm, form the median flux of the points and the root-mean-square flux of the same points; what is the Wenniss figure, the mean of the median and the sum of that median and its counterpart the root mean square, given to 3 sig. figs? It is 5.60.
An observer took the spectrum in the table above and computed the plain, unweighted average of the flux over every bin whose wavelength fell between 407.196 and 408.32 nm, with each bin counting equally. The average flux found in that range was 3.83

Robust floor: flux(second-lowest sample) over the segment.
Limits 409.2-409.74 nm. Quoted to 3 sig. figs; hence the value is 4.00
